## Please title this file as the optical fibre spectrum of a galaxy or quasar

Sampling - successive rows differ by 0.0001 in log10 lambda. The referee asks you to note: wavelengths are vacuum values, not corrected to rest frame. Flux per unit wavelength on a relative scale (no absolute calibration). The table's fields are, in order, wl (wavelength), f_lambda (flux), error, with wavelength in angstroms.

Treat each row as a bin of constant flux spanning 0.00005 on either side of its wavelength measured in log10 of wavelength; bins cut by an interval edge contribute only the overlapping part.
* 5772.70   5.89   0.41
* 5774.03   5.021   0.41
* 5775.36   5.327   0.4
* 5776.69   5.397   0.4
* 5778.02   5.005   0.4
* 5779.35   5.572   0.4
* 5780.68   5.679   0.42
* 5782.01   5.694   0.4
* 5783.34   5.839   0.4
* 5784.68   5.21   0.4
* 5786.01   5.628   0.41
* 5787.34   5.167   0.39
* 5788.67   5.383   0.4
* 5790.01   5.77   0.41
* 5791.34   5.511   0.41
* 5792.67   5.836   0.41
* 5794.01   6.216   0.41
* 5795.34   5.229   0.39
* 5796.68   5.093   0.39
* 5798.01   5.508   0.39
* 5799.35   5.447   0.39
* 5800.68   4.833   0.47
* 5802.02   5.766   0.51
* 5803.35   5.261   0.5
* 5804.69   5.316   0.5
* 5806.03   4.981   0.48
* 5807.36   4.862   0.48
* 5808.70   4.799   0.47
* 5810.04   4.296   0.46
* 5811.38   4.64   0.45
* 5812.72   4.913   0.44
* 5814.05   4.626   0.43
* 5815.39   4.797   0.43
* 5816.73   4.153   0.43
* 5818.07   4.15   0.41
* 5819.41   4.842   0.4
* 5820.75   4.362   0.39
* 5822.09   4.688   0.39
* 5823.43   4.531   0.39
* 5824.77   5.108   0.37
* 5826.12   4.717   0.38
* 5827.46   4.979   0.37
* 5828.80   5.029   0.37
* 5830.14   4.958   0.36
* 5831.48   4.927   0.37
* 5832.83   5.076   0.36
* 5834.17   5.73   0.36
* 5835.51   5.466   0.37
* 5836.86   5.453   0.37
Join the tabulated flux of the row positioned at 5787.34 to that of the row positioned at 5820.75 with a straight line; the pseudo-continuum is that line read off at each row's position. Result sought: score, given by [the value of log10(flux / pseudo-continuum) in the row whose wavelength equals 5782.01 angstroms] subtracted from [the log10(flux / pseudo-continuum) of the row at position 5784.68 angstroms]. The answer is -0.033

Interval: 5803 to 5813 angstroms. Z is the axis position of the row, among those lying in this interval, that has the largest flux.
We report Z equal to 5804.69 angstroms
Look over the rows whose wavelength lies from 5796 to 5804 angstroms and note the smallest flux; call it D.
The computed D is 4.833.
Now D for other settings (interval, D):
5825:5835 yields 4.717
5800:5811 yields 4.296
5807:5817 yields 4.153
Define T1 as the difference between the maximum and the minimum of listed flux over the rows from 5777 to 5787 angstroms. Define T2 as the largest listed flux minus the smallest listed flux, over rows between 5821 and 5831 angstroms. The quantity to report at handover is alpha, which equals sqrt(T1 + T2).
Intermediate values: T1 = 0.8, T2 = 0.58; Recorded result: 1.19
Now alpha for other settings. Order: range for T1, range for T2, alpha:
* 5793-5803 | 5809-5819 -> 1.46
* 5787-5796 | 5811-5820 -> 1.35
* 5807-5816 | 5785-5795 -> 1.29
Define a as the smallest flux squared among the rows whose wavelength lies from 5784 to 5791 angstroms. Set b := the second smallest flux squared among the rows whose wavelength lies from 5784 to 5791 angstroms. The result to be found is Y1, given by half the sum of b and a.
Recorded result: 27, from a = 26.7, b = 27.1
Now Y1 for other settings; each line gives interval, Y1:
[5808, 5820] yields 17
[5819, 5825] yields 20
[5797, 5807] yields 24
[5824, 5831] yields 23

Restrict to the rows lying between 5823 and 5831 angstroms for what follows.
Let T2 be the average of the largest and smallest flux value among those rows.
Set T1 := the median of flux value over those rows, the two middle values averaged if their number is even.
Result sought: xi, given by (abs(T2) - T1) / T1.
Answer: -0.03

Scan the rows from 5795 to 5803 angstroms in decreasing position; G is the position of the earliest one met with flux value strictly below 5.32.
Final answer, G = 5800.68 angstroms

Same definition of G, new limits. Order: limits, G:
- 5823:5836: 5832.83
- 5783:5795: 5787.34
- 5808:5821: 5820.75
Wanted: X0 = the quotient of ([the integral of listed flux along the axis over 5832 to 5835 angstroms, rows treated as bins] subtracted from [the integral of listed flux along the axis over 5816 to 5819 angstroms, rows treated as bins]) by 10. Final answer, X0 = -0.3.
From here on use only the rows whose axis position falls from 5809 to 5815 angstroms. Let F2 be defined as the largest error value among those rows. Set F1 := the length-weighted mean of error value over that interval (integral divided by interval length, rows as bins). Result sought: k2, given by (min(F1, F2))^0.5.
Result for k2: 0.668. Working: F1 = 0.4459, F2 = 0.46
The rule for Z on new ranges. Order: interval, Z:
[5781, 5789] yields 5783.34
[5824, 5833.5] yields 5824.77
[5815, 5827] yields 5824.77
